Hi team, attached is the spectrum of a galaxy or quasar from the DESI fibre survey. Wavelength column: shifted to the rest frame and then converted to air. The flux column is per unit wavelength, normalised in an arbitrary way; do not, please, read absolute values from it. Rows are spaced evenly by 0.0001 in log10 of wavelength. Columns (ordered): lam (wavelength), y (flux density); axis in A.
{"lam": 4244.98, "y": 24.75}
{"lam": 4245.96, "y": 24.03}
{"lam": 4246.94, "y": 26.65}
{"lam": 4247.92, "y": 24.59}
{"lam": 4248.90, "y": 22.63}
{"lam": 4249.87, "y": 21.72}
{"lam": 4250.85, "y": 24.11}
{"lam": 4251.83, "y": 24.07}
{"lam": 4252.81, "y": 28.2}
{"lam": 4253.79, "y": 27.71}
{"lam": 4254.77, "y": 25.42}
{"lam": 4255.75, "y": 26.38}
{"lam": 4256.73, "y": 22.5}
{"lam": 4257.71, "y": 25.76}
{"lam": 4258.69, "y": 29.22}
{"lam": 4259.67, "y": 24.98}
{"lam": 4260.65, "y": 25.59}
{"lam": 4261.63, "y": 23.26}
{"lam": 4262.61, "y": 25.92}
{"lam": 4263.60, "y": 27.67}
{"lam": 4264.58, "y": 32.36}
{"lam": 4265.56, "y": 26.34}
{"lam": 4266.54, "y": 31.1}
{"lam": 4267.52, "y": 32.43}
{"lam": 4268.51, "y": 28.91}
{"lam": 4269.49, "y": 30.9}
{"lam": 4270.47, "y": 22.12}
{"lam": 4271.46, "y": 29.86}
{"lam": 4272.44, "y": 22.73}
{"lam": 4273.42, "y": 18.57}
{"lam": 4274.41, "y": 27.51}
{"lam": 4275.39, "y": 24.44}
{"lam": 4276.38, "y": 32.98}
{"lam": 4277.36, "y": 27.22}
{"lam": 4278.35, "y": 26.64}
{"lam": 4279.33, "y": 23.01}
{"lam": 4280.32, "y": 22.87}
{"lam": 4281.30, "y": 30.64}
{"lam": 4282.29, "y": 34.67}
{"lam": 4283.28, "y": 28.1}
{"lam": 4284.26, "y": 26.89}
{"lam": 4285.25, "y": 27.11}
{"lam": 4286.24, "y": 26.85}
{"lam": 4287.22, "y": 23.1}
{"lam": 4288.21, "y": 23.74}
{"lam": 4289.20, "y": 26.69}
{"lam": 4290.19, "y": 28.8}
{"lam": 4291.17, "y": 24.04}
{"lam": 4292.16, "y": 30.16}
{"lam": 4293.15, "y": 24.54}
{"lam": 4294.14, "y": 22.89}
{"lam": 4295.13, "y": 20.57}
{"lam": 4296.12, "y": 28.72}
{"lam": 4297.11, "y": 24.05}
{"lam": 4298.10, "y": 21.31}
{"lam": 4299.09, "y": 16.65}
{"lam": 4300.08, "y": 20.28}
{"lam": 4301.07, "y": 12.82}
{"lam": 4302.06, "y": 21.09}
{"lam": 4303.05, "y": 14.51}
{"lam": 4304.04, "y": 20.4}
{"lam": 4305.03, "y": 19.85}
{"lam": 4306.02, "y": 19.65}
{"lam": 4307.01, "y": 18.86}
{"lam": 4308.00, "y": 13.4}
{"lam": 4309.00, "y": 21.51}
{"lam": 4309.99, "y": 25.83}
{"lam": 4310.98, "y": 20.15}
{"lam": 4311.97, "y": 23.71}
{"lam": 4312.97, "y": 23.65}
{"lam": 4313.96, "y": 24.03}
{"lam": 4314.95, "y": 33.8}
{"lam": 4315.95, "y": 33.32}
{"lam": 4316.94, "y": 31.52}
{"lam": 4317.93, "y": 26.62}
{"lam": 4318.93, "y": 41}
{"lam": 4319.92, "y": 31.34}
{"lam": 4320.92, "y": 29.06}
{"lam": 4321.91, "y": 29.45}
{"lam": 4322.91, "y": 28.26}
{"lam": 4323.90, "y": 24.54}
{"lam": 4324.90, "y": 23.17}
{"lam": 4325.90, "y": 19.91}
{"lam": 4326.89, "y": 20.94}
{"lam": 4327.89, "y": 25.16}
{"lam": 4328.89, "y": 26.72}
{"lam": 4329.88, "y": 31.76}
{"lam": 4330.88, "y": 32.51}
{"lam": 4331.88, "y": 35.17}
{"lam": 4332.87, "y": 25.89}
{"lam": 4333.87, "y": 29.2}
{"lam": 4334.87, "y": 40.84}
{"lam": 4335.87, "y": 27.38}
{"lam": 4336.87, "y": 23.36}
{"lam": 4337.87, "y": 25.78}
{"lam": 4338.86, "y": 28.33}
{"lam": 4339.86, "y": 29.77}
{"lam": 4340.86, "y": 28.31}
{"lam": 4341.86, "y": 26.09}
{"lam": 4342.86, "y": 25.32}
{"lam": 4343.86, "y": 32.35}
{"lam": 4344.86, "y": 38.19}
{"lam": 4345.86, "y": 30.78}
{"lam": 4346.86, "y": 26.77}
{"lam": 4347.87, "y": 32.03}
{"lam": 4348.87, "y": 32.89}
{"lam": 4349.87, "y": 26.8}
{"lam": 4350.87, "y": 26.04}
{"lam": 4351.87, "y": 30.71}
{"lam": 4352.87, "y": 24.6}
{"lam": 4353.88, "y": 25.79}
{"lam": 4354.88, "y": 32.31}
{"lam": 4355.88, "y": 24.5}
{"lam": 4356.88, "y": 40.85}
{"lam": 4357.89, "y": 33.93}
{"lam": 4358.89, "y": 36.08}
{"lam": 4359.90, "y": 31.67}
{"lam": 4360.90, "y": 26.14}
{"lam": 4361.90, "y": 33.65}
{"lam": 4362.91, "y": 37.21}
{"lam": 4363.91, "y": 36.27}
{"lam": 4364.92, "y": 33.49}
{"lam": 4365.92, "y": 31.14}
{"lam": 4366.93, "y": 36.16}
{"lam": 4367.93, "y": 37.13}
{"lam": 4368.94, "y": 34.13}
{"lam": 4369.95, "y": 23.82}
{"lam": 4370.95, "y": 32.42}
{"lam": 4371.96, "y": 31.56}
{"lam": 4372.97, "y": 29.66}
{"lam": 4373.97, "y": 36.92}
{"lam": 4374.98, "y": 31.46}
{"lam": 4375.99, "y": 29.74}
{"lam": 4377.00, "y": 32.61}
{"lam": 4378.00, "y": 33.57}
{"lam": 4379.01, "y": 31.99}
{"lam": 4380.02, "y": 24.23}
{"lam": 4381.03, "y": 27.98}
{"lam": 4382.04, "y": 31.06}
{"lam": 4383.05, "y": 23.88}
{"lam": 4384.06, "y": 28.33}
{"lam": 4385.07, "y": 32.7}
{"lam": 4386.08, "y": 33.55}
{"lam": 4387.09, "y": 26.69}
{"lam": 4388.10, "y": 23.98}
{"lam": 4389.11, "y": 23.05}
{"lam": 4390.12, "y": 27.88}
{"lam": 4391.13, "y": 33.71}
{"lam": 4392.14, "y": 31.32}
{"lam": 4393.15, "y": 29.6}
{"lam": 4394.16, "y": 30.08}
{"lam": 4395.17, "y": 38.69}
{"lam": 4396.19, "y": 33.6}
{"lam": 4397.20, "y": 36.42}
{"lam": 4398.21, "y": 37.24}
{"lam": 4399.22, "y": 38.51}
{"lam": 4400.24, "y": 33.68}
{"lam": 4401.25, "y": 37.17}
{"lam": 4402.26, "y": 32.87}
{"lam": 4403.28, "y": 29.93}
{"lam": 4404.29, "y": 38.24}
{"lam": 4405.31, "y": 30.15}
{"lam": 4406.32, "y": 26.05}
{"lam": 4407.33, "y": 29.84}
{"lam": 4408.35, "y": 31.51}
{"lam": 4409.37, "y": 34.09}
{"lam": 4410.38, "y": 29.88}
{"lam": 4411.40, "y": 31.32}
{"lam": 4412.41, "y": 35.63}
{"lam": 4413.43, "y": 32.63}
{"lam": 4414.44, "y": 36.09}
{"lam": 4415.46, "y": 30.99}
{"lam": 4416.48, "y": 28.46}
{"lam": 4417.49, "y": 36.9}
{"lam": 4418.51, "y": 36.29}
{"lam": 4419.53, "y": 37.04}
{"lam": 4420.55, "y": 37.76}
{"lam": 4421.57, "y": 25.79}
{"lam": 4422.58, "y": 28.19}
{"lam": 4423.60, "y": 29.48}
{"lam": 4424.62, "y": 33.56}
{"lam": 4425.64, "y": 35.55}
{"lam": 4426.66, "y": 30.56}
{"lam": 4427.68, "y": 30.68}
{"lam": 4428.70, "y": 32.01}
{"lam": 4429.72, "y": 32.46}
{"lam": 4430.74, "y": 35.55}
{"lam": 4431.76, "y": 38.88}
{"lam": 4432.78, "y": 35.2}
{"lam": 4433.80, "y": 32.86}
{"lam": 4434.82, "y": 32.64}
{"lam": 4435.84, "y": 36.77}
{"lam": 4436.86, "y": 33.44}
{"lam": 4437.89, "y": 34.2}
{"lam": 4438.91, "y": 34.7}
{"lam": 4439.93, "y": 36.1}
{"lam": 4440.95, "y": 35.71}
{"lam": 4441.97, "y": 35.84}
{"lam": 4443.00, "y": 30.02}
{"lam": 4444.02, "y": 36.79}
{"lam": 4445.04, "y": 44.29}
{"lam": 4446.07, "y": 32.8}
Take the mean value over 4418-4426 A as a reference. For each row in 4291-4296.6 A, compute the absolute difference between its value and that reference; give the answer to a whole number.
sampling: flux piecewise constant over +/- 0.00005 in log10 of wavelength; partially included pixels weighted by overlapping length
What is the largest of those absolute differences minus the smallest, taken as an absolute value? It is 10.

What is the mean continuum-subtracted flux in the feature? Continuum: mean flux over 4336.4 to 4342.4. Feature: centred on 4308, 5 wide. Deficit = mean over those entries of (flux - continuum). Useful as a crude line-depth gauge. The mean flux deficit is -7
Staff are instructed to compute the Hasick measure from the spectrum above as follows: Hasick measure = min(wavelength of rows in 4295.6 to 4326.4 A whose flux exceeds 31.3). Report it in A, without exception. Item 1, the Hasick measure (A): 4314.95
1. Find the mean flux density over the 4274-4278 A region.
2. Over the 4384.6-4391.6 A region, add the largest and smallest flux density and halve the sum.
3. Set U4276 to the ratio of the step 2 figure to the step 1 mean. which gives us 1.01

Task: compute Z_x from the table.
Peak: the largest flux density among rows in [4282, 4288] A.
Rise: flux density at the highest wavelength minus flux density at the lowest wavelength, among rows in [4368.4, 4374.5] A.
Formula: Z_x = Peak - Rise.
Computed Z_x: 31.9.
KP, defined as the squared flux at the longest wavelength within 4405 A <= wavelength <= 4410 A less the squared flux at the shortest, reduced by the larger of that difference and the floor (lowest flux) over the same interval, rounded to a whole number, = 0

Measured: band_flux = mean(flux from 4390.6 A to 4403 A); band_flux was 34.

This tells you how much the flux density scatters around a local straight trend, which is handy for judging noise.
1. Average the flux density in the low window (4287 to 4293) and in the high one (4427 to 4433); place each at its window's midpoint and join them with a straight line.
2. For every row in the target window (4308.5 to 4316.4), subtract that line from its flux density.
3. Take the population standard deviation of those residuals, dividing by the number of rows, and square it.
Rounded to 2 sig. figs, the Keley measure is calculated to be 22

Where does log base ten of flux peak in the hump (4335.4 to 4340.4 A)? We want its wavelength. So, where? 4339.86 A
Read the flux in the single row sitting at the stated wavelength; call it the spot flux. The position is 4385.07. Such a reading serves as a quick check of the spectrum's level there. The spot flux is 32.7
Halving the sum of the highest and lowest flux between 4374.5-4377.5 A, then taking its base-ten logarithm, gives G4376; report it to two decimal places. 1.49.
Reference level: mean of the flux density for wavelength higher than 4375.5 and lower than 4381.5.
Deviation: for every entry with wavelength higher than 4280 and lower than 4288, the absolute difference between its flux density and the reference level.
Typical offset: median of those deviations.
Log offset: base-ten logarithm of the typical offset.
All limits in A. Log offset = 0.50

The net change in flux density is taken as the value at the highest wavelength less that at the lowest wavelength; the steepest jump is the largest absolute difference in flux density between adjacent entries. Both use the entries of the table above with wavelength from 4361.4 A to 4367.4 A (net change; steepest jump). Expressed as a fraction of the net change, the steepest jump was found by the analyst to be 2.0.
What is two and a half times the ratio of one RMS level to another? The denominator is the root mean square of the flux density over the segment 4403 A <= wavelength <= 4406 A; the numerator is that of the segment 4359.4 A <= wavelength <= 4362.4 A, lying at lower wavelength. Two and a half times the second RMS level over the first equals 2.3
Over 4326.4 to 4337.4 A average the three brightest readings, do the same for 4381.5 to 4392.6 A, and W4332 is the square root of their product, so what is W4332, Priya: 34.7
